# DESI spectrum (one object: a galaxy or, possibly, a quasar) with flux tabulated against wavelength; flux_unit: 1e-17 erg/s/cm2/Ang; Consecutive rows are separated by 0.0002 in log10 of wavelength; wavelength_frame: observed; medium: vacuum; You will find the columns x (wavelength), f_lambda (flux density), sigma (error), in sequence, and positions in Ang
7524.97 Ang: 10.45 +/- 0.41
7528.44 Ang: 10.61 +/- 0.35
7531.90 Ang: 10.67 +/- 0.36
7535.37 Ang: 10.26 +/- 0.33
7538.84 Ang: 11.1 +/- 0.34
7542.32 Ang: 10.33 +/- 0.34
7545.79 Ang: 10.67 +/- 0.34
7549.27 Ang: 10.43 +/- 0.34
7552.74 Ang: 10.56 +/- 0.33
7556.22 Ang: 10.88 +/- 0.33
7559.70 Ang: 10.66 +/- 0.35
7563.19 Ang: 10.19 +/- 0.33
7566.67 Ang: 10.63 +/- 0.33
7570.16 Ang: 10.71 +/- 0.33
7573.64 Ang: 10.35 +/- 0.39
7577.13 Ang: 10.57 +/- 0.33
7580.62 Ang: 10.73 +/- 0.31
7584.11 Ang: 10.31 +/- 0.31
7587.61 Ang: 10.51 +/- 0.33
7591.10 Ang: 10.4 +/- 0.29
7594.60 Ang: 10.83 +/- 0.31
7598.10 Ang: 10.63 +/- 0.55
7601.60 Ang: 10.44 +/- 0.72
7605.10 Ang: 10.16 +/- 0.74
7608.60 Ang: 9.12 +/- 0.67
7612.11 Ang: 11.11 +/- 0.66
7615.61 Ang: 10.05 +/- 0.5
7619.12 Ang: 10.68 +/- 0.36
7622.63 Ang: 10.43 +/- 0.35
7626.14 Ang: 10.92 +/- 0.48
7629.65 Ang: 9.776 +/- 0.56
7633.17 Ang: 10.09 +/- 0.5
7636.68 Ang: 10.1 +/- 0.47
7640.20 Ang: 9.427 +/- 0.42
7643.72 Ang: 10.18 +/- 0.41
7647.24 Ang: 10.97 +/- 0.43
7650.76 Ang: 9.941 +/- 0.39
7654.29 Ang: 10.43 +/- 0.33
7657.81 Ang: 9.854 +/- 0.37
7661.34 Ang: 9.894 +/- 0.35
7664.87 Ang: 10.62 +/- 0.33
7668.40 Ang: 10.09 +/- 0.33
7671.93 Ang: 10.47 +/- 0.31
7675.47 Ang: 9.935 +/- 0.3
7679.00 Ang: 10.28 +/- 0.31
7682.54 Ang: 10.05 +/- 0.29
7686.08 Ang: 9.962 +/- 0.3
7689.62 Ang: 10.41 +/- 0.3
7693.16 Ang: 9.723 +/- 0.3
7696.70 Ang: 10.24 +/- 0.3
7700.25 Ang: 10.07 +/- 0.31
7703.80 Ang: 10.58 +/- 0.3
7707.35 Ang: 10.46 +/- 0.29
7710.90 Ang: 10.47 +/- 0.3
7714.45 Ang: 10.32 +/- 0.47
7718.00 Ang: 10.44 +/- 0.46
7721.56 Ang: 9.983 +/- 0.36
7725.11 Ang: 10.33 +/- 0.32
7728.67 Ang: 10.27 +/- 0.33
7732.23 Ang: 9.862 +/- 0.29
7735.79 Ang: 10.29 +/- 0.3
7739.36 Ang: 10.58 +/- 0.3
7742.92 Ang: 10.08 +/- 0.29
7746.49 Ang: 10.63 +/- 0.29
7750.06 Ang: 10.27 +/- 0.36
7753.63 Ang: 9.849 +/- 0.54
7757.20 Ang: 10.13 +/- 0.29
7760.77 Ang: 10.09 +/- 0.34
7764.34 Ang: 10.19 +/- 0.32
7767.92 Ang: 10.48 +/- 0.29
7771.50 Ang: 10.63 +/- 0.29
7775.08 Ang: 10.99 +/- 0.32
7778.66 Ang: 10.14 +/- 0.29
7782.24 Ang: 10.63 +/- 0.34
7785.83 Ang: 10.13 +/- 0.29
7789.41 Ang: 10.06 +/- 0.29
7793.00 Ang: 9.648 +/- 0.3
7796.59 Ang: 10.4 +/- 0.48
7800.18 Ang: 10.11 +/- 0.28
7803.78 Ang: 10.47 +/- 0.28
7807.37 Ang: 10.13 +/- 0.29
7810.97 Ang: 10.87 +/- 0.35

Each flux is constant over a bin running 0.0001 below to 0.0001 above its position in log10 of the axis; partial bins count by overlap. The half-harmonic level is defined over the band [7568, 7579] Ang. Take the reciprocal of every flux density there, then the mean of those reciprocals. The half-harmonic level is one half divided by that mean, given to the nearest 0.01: 5.27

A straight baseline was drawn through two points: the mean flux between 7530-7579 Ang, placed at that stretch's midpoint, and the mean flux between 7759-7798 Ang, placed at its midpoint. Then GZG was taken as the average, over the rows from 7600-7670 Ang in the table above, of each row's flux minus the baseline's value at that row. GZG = -0.26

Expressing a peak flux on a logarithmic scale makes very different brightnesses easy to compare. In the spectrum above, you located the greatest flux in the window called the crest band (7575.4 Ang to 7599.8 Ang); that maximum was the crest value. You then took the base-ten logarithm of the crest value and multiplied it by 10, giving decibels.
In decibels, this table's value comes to 10.3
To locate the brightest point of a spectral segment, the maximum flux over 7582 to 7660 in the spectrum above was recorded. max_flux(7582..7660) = 11.11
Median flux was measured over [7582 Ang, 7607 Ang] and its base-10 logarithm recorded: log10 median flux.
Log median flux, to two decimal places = 1.02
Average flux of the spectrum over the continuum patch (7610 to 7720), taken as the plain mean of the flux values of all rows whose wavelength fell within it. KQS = 10.3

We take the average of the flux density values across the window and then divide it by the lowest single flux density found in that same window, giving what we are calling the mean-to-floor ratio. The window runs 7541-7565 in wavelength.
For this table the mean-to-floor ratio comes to 1.03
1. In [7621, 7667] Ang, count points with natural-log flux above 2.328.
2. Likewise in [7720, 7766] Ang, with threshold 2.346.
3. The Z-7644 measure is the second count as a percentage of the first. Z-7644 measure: 40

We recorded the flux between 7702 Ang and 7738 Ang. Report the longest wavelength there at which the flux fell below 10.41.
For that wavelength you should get 7735.79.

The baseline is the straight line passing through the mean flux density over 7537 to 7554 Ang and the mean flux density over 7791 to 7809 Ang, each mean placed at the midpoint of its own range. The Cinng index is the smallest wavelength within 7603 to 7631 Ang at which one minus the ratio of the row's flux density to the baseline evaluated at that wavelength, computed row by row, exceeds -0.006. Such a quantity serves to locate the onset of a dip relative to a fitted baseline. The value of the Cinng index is 7605.10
